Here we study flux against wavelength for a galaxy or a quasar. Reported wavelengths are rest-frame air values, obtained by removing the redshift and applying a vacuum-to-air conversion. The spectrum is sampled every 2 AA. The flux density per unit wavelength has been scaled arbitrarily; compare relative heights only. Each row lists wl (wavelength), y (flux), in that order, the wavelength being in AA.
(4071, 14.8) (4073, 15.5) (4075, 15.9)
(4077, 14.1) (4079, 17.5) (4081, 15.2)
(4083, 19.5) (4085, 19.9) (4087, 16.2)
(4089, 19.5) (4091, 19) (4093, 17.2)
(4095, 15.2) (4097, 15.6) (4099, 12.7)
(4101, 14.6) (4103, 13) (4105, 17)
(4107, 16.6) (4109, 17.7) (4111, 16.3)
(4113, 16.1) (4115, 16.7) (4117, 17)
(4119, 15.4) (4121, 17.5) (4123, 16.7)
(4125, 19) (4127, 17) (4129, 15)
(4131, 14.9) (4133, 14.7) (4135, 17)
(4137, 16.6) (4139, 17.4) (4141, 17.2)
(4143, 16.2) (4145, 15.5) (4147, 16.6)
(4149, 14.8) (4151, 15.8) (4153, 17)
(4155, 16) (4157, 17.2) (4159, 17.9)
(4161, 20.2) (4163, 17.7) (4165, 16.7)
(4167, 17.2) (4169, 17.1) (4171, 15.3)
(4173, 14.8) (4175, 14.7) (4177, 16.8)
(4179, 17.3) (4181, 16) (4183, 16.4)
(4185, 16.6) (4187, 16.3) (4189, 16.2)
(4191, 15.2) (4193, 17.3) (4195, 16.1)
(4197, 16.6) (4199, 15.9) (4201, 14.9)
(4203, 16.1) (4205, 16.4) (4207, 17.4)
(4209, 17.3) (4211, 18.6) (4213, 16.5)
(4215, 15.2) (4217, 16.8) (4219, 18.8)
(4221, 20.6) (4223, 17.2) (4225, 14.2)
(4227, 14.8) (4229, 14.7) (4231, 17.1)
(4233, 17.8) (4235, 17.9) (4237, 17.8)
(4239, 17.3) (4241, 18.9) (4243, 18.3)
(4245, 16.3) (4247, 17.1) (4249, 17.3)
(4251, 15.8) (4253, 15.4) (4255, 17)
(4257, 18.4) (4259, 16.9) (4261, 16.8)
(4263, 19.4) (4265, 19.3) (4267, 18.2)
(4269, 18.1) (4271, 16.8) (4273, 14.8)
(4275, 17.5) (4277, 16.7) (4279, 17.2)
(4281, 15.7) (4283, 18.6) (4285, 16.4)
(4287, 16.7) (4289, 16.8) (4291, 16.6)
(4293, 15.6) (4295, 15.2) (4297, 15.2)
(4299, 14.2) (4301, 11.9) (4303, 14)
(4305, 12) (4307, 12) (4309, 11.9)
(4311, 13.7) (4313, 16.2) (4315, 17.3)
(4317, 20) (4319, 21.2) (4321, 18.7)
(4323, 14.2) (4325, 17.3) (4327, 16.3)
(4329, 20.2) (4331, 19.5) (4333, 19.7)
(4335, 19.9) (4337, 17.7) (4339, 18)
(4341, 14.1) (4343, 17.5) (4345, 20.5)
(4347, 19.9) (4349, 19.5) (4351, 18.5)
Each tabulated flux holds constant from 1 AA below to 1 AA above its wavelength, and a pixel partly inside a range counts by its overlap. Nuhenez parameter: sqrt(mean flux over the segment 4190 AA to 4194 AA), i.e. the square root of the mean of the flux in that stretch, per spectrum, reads 4.03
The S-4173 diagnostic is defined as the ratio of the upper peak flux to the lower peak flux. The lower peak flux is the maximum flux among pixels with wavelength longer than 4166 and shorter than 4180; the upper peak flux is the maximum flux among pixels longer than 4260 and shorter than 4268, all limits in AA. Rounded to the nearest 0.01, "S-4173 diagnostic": 1.12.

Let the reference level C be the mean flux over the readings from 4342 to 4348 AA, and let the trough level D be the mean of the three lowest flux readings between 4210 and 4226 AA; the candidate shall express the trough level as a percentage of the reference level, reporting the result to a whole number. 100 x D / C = 79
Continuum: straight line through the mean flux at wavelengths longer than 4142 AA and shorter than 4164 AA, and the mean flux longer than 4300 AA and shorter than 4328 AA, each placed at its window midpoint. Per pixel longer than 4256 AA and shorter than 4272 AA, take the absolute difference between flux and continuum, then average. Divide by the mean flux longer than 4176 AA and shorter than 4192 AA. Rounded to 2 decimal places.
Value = 0.13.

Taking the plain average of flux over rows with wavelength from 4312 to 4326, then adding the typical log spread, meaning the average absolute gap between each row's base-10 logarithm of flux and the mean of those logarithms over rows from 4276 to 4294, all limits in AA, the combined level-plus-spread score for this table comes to 17.9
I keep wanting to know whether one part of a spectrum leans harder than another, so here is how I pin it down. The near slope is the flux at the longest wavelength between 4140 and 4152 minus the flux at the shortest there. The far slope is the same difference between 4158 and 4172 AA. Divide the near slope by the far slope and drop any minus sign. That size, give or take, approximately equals 0.5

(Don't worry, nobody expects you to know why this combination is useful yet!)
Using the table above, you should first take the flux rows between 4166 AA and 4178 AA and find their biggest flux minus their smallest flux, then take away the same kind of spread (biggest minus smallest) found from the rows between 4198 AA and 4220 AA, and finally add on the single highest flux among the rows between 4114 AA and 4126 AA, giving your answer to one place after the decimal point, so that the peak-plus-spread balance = 17.6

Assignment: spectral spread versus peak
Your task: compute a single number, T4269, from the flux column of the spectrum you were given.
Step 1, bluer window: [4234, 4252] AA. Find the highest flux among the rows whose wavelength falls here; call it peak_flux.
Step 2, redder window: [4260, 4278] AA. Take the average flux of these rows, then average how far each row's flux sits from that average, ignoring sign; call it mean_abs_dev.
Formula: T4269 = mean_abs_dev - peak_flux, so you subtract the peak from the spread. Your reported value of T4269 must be -17.8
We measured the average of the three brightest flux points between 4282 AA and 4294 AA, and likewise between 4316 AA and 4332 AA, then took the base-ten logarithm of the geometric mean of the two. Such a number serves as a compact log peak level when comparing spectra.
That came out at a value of 1.28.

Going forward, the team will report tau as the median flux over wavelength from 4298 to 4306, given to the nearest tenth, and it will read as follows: 13.0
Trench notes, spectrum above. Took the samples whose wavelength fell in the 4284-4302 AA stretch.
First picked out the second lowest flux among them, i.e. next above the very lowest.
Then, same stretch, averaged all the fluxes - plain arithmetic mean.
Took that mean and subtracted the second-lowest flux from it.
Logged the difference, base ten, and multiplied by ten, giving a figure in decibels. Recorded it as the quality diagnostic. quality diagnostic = 1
